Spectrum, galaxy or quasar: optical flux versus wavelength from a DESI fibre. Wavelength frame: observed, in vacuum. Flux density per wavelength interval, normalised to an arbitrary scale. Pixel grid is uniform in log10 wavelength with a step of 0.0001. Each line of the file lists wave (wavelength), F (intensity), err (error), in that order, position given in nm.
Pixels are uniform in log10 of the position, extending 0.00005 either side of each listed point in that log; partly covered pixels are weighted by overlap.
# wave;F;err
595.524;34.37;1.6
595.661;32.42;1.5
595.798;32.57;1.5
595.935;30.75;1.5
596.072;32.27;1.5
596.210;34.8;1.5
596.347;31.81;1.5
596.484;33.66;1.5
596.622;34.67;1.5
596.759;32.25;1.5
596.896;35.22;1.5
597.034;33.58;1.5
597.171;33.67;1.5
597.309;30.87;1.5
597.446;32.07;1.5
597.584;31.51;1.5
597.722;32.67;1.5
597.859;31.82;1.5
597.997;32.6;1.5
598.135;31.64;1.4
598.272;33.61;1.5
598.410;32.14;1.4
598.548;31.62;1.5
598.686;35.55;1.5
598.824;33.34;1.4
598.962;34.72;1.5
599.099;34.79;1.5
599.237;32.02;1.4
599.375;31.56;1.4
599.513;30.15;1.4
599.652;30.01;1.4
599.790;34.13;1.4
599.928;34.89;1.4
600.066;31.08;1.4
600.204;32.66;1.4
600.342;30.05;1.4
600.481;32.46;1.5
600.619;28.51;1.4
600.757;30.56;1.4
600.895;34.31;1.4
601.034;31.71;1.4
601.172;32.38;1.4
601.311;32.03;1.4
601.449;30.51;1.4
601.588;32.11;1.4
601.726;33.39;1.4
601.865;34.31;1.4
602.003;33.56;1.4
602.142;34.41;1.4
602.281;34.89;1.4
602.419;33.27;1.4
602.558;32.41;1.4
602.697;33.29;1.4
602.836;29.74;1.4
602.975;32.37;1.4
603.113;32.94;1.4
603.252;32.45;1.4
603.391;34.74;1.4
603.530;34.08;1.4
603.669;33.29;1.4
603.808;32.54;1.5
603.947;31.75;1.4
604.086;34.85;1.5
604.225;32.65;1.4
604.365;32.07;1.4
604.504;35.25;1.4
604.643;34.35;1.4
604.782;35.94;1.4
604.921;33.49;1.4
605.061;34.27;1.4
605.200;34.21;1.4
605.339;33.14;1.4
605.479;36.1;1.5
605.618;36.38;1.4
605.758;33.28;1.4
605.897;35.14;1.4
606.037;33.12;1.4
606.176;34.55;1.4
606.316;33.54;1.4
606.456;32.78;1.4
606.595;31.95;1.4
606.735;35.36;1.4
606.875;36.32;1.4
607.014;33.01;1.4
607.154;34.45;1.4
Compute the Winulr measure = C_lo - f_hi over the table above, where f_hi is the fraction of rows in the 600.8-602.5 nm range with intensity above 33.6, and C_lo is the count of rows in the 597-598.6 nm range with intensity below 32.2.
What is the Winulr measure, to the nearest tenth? 6.7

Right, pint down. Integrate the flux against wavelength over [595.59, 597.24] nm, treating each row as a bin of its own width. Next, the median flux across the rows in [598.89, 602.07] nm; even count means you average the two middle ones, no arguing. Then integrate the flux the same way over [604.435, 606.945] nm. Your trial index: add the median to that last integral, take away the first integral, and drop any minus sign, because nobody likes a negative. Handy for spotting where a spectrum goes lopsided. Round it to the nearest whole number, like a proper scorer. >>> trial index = 64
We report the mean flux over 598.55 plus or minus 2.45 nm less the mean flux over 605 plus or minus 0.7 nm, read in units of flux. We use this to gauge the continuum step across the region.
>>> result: -1.9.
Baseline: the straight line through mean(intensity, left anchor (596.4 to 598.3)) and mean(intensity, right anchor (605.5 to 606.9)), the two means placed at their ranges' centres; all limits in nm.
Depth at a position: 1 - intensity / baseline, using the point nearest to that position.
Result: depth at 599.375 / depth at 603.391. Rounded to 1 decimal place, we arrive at -1.7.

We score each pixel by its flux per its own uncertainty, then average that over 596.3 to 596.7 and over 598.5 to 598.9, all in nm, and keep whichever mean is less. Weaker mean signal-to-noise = 22.3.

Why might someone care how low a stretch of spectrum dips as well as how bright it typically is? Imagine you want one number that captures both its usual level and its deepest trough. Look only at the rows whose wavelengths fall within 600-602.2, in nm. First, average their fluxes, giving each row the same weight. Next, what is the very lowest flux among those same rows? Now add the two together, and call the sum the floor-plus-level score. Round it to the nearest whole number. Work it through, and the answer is 61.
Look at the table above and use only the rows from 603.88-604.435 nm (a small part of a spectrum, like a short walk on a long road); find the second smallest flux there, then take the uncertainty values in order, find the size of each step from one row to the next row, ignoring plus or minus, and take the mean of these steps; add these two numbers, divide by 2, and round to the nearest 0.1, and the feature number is 16.1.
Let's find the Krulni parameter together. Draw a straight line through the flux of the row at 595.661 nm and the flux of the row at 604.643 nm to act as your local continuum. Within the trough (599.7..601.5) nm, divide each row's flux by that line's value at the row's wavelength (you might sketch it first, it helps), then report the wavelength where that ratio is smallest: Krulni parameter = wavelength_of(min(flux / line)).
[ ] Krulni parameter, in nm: 600.619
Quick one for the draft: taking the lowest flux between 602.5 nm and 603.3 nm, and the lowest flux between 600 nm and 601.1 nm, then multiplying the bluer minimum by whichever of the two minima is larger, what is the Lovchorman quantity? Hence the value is 848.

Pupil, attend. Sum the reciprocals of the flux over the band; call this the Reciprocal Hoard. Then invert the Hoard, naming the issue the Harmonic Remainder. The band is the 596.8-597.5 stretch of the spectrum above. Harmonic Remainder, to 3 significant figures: 6.60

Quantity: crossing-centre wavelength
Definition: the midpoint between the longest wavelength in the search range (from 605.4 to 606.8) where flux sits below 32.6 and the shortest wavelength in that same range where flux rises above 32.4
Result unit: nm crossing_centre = 606.04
